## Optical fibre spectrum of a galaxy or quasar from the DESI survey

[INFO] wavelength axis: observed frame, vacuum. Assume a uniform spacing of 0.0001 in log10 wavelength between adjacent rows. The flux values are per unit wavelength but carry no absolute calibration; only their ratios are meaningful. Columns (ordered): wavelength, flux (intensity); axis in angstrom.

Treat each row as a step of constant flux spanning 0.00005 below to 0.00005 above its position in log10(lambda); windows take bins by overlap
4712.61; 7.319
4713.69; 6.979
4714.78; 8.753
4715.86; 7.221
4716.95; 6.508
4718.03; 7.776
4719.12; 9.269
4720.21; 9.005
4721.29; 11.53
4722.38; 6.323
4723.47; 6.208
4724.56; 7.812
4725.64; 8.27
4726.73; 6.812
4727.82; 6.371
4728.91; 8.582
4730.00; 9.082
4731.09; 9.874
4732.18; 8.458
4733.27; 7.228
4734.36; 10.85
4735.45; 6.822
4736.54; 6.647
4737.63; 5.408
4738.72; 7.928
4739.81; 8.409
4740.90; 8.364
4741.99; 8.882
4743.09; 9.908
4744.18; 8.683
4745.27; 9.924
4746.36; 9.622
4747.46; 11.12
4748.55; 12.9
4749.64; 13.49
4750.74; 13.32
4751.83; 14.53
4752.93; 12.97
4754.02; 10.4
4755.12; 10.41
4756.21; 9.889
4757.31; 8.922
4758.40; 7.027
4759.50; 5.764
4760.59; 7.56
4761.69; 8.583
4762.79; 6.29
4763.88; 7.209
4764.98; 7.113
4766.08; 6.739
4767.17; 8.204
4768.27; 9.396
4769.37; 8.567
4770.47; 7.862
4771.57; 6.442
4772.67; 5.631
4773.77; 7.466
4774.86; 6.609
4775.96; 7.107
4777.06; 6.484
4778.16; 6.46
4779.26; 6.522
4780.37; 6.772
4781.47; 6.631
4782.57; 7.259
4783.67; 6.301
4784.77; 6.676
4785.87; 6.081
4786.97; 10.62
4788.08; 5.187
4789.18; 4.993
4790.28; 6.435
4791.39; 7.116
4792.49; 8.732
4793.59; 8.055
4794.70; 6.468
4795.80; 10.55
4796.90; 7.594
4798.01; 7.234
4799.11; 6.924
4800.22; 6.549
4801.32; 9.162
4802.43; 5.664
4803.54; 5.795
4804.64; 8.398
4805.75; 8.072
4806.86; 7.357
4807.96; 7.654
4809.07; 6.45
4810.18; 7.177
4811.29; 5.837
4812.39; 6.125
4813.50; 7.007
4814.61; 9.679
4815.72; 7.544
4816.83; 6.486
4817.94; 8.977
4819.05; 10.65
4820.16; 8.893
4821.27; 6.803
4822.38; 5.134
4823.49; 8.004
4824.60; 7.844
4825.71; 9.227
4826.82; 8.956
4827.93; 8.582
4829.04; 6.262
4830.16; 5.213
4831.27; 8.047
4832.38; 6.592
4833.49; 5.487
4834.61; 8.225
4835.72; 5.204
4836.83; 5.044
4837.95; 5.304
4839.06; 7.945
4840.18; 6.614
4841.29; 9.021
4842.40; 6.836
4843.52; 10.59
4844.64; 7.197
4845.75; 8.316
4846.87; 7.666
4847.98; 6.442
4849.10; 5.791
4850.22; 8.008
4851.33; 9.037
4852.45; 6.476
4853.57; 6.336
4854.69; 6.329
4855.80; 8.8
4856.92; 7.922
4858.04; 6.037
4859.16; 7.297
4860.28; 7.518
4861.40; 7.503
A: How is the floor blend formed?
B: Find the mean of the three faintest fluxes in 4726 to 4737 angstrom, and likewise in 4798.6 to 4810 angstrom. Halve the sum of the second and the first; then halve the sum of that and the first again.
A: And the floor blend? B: 6.45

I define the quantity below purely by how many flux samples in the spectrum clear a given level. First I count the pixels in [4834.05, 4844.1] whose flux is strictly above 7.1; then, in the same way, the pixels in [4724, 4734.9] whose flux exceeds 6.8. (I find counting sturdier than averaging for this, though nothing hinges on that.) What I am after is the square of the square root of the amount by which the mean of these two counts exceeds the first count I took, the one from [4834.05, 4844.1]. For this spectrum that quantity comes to 2.50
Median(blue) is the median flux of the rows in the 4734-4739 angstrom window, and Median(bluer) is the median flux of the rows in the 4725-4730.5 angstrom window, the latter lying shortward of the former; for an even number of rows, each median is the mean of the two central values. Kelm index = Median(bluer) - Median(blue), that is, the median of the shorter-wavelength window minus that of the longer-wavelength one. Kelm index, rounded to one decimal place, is 1.4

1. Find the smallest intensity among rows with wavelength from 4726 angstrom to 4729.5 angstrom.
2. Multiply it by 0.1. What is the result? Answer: 0.64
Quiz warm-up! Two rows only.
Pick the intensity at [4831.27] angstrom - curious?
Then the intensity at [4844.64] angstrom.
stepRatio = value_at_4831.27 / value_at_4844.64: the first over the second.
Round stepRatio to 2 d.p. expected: 1.12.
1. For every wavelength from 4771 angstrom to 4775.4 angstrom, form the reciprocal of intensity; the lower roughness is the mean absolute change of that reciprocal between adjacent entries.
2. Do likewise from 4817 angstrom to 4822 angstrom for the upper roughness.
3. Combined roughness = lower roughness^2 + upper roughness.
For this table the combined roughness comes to 0.024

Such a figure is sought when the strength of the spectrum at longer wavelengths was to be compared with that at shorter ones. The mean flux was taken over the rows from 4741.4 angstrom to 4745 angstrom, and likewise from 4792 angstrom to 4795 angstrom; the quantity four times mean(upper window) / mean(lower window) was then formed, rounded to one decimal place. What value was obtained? 3.4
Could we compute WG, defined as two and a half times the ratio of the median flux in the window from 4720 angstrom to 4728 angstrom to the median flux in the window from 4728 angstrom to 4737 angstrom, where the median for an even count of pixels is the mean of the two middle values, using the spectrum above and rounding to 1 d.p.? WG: 2.1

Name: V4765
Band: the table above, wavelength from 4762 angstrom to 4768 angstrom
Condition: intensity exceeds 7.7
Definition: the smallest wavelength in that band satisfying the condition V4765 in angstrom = 4767.17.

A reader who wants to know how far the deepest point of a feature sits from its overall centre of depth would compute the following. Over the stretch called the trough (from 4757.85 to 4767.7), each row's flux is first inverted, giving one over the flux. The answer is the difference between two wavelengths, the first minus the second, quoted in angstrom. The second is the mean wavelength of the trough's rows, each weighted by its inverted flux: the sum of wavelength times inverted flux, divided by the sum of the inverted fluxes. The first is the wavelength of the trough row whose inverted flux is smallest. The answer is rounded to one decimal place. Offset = -1.0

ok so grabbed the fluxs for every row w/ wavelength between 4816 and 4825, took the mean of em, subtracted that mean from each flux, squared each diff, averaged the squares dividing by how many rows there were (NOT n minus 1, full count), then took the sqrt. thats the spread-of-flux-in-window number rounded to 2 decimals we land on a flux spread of 1.60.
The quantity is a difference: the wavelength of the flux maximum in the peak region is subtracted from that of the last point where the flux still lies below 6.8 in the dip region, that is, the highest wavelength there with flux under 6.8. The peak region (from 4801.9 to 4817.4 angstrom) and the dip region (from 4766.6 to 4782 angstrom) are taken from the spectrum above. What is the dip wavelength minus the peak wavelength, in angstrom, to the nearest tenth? -33.1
